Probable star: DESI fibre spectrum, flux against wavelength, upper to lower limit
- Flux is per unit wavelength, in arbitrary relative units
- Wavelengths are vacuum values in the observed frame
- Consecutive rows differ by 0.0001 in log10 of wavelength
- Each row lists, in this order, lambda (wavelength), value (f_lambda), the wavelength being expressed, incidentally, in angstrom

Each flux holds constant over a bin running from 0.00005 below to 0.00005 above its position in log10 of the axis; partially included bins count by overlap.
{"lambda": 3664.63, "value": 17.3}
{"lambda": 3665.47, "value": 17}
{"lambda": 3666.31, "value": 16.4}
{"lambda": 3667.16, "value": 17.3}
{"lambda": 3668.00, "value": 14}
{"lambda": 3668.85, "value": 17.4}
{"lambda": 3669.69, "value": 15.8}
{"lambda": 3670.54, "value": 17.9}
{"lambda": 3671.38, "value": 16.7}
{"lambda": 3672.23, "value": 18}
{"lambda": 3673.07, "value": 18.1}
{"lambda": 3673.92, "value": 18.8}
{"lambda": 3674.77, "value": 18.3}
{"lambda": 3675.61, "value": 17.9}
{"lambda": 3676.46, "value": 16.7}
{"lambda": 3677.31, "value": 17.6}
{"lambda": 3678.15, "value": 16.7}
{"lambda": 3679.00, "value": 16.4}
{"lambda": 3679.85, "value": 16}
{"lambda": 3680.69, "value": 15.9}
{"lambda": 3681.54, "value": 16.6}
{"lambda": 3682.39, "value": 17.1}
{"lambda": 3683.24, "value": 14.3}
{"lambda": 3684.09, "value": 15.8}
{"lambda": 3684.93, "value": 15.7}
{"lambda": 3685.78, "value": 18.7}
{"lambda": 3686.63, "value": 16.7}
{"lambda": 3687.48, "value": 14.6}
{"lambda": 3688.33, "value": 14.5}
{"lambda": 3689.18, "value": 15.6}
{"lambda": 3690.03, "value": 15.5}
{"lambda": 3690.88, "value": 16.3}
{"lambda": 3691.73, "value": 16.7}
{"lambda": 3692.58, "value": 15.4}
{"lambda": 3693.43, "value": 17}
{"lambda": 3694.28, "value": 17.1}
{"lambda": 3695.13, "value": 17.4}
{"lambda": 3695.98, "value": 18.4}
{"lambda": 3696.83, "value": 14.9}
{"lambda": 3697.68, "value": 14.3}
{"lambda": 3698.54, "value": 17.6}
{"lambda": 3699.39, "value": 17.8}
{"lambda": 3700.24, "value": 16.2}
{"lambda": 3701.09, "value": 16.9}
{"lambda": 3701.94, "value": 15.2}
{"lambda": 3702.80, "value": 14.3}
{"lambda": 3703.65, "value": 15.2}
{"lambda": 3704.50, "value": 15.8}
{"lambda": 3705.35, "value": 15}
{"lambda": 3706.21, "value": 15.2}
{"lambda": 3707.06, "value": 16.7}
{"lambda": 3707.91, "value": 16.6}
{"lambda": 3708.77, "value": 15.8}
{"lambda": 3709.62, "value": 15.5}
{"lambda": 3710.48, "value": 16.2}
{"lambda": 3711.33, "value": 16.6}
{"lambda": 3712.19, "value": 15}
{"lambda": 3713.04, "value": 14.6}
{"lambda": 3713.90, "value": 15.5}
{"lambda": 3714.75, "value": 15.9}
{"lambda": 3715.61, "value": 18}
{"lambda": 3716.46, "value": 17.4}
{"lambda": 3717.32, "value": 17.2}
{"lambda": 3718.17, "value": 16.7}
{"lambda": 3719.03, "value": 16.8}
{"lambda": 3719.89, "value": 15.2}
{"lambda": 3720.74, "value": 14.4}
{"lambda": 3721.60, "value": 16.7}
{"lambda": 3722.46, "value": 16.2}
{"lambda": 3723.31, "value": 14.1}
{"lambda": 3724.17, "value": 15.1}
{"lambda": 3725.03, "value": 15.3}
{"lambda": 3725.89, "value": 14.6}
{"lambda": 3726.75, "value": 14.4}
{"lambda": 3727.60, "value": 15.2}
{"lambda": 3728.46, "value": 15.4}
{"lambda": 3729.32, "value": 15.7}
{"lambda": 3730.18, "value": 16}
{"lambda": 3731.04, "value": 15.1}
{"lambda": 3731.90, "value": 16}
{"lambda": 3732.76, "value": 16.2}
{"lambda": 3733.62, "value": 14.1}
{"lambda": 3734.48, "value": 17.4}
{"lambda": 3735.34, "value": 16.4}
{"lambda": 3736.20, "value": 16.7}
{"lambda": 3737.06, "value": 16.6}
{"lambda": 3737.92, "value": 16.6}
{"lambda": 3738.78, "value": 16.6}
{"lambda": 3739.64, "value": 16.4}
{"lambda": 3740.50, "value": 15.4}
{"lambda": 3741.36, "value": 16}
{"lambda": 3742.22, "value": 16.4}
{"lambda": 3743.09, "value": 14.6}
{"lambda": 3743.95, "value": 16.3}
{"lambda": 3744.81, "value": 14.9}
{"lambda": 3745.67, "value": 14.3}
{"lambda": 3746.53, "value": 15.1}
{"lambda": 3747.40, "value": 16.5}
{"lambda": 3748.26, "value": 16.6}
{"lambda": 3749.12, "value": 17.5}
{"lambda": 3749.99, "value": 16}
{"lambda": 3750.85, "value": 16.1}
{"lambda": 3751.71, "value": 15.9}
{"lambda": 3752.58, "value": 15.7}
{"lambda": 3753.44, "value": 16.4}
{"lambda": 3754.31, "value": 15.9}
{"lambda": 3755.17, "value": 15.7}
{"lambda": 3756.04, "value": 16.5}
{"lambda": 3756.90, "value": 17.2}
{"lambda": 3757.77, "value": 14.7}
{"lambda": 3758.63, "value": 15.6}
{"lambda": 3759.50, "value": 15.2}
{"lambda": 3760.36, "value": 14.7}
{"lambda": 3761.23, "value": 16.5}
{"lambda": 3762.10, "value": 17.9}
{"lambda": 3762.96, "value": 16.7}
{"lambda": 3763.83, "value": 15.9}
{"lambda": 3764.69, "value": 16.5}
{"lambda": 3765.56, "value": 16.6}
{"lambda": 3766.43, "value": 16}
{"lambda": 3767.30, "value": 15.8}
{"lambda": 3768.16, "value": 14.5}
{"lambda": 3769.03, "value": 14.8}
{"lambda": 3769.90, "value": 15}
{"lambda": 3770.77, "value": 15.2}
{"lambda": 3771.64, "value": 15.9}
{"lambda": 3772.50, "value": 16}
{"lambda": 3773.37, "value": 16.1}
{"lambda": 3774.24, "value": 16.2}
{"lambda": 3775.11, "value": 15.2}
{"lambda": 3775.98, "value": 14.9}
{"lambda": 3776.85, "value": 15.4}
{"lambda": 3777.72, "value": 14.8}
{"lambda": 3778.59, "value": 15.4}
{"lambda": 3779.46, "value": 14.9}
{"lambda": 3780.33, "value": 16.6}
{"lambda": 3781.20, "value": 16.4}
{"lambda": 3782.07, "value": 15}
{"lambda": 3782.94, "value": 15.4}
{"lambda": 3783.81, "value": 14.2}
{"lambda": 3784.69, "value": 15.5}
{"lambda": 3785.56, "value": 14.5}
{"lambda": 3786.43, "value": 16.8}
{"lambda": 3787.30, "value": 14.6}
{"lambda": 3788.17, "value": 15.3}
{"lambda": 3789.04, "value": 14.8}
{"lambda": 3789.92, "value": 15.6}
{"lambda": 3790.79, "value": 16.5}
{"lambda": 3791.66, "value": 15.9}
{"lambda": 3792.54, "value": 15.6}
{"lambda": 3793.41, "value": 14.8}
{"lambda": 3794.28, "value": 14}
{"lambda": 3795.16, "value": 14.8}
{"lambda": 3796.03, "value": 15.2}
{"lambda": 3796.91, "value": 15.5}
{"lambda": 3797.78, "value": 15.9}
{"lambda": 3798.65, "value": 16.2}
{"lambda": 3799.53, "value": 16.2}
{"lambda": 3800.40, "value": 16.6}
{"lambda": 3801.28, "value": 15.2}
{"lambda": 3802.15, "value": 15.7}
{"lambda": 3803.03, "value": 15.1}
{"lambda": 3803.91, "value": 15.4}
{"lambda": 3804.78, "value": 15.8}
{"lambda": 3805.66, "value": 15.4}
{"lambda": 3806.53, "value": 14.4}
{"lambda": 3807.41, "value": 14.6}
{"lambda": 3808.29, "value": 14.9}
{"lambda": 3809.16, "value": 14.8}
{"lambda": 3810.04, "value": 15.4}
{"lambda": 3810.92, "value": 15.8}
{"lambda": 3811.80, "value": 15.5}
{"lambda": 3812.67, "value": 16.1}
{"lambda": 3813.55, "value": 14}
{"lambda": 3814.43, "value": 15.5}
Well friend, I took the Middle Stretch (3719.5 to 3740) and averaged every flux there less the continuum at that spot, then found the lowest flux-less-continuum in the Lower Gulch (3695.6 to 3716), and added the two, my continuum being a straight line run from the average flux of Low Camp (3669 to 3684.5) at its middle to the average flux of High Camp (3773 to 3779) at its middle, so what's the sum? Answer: -2.75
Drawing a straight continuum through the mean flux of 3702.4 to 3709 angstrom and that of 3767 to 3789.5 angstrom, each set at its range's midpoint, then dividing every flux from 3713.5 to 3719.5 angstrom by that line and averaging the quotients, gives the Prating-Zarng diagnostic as 1.08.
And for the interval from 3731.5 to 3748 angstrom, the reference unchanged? 1.03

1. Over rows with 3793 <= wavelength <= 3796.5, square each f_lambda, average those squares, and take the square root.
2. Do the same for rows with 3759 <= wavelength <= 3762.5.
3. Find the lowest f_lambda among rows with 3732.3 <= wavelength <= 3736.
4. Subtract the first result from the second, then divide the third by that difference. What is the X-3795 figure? 10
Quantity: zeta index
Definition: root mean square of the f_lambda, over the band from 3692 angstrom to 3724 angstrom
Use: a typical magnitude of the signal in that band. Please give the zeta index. 16.1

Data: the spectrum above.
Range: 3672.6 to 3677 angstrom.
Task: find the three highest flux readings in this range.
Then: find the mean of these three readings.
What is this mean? 18.4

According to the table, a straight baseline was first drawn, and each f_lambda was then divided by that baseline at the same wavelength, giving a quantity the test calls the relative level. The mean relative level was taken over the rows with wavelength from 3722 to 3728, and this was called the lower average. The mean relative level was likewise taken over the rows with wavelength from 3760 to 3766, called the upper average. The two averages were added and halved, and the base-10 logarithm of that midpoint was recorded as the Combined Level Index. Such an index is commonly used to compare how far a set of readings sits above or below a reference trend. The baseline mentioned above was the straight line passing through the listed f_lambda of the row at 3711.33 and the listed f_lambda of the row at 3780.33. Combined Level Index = -0.024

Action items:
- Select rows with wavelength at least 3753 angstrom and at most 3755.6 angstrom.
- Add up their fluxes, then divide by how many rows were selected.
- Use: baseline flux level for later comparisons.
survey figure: 16.0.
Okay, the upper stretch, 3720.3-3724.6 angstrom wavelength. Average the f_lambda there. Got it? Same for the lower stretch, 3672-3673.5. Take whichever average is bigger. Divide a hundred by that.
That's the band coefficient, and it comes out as 5.5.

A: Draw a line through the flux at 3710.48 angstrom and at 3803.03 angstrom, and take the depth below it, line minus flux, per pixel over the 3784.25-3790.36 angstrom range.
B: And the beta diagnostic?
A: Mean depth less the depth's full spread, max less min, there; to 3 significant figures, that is -2.32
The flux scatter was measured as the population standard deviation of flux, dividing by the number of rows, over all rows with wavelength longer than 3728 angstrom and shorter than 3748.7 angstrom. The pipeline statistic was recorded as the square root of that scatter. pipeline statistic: 0.91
